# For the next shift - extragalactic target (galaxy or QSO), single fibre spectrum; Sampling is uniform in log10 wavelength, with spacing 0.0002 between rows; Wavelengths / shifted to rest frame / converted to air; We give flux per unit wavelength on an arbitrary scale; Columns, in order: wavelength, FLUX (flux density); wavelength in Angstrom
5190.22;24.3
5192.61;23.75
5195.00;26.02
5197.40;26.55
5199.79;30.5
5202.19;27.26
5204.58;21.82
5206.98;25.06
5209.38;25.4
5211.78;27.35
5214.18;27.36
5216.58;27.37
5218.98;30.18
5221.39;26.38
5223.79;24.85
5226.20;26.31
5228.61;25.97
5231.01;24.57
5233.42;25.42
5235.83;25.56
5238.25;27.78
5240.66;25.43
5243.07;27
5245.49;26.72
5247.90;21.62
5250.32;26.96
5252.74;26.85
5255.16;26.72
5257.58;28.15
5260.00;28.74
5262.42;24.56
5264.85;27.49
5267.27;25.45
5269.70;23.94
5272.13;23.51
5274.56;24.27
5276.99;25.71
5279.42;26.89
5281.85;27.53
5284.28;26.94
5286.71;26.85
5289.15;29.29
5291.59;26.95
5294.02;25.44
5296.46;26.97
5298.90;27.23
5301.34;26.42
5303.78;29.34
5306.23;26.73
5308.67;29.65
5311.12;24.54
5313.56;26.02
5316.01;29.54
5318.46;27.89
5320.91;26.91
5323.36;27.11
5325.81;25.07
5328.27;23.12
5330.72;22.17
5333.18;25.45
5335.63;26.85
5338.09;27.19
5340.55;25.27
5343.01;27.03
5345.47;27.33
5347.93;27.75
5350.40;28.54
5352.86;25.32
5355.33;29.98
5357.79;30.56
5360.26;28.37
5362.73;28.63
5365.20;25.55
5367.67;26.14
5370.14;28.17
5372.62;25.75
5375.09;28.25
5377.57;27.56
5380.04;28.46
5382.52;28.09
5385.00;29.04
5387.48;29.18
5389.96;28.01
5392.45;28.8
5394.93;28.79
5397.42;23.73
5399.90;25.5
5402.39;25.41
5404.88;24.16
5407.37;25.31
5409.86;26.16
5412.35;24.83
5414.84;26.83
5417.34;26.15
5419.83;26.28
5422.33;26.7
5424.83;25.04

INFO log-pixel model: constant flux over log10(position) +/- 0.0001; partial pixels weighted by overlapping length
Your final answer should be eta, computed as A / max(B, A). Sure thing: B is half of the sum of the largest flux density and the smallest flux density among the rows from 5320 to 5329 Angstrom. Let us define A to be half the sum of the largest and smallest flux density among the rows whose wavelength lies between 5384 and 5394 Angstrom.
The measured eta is 1.00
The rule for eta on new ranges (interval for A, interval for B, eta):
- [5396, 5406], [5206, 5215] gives 0.94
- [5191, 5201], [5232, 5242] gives 1.00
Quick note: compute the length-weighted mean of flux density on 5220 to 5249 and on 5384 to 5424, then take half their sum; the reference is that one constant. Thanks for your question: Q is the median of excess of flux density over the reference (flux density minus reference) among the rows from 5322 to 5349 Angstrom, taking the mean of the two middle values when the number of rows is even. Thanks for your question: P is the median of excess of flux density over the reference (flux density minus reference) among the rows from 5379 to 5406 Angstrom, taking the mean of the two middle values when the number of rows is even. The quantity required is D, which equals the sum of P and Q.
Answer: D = 2.74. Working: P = 2.0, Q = 0.8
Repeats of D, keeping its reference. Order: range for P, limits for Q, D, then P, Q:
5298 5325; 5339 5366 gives 2.66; 1.0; 1.7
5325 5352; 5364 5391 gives 2.74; 0.8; 2.0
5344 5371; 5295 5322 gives 2.94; 2.1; 0.9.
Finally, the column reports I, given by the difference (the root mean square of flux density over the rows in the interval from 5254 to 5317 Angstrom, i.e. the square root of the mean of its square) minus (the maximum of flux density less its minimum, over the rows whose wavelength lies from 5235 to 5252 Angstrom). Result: 20.6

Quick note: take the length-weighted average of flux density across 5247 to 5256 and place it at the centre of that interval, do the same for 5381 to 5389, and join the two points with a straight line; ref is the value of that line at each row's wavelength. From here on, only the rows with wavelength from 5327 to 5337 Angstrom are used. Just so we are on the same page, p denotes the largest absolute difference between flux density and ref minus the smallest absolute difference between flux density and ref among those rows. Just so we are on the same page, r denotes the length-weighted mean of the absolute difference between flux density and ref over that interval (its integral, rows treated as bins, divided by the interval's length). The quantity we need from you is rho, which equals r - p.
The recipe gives -1.51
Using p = 4.57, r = 3.1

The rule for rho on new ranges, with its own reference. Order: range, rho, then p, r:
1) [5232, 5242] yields -1.62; 2.41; 0.8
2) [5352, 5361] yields -0.57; 2.44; 1.9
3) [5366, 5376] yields -1.05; 2.48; 1.4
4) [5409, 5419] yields 1.47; 1.94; 3.4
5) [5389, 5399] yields -3.49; 5.19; 1.7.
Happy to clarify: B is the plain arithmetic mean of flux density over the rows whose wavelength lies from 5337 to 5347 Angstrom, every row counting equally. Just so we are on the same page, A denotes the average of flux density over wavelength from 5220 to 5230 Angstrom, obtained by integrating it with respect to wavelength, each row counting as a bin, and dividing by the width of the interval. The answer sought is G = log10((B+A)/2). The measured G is 1.420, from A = 25.9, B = 26.7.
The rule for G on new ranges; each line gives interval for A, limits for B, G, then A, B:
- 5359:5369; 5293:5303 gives 1.429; 27.2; 26.5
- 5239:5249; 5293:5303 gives 1.414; 25.4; 26.5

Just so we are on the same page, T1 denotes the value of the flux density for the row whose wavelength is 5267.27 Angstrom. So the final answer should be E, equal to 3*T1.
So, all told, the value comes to 76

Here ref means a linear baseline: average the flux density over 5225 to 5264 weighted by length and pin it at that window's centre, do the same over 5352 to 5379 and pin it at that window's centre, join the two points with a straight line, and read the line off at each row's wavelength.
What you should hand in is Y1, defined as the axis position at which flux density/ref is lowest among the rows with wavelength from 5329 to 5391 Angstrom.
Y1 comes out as 5330.72 Angstrom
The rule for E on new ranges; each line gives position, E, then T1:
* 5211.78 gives 82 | 27.35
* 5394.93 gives 86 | 28.79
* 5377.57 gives 83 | 27.56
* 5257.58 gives 84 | 28.15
